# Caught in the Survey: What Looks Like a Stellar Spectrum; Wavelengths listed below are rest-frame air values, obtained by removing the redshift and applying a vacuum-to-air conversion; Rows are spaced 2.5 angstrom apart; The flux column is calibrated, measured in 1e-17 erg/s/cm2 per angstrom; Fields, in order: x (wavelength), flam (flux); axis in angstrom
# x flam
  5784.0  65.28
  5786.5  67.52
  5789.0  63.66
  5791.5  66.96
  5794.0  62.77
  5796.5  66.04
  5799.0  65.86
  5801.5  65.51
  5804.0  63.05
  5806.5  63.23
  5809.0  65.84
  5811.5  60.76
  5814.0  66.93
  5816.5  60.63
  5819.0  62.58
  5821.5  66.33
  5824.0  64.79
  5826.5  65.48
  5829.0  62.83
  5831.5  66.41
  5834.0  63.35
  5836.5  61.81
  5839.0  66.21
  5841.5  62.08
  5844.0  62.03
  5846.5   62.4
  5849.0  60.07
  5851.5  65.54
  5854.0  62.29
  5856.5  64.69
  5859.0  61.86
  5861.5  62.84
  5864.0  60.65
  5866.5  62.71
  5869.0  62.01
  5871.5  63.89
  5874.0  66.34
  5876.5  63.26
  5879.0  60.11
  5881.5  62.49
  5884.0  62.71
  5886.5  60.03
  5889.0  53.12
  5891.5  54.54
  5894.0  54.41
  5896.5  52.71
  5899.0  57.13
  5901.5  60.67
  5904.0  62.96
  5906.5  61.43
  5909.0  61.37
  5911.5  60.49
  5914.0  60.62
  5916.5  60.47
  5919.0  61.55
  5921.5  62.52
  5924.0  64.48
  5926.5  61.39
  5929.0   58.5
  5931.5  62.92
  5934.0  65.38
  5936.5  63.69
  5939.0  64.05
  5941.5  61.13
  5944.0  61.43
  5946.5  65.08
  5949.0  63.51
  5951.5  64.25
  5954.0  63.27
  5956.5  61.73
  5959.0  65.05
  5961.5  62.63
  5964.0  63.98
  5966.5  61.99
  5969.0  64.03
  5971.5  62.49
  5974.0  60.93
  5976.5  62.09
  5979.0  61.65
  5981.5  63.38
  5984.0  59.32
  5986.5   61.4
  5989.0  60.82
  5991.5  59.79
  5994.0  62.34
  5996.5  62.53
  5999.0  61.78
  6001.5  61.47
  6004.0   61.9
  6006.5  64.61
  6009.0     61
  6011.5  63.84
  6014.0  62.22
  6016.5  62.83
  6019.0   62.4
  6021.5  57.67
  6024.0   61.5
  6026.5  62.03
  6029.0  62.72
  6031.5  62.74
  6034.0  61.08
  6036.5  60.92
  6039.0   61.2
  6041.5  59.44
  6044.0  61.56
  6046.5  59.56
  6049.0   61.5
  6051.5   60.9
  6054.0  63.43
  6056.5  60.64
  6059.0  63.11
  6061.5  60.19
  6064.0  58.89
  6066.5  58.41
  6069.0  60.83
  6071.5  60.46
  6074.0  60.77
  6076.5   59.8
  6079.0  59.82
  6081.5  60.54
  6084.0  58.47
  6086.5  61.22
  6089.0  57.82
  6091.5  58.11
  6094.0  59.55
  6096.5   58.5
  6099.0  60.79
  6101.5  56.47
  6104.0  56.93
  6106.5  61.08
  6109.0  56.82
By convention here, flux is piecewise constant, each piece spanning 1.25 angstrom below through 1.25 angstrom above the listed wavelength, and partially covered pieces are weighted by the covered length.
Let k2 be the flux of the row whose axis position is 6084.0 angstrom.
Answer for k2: 58.47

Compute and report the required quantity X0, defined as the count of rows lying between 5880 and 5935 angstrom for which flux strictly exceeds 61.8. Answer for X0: 7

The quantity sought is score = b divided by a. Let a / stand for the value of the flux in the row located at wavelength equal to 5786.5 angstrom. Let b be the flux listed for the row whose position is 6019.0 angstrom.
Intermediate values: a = 67.52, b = 62.4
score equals 0.92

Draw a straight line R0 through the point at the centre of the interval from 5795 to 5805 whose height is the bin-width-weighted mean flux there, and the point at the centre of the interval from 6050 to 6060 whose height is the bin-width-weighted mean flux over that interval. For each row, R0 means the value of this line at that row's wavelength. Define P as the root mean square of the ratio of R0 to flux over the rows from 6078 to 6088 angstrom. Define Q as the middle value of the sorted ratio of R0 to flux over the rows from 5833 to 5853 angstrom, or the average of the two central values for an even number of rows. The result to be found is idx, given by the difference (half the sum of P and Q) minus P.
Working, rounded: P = 1.03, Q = 1.037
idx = 0.005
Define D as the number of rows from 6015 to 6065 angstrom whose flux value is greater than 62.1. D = 6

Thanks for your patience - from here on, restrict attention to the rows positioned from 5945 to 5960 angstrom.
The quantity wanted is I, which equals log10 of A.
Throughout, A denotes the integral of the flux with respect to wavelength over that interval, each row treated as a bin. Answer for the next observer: 2.98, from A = 956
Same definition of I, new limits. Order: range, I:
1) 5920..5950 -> 3.28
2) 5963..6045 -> 3.70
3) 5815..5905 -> 3.75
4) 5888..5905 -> 2.98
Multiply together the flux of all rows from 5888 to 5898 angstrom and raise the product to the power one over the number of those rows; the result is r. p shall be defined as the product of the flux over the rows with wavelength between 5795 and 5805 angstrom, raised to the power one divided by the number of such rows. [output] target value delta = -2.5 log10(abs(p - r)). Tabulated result -2.6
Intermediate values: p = 65.1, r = 53.7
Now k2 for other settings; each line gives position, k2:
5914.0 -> 60.62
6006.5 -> 64.61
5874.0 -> 66.34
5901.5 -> 60.67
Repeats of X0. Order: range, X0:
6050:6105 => 2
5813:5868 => 19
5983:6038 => 11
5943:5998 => 14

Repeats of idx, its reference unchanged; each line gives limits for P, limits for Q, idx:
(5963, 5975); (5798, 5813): 0.002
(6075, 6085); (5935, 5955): -0.019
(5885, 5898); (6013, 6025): -0.082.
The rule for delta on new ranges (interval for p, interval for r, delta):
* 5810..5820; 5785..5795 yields -1.0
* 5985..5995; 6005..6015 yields -0.7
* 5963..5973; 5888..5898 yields -2.4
